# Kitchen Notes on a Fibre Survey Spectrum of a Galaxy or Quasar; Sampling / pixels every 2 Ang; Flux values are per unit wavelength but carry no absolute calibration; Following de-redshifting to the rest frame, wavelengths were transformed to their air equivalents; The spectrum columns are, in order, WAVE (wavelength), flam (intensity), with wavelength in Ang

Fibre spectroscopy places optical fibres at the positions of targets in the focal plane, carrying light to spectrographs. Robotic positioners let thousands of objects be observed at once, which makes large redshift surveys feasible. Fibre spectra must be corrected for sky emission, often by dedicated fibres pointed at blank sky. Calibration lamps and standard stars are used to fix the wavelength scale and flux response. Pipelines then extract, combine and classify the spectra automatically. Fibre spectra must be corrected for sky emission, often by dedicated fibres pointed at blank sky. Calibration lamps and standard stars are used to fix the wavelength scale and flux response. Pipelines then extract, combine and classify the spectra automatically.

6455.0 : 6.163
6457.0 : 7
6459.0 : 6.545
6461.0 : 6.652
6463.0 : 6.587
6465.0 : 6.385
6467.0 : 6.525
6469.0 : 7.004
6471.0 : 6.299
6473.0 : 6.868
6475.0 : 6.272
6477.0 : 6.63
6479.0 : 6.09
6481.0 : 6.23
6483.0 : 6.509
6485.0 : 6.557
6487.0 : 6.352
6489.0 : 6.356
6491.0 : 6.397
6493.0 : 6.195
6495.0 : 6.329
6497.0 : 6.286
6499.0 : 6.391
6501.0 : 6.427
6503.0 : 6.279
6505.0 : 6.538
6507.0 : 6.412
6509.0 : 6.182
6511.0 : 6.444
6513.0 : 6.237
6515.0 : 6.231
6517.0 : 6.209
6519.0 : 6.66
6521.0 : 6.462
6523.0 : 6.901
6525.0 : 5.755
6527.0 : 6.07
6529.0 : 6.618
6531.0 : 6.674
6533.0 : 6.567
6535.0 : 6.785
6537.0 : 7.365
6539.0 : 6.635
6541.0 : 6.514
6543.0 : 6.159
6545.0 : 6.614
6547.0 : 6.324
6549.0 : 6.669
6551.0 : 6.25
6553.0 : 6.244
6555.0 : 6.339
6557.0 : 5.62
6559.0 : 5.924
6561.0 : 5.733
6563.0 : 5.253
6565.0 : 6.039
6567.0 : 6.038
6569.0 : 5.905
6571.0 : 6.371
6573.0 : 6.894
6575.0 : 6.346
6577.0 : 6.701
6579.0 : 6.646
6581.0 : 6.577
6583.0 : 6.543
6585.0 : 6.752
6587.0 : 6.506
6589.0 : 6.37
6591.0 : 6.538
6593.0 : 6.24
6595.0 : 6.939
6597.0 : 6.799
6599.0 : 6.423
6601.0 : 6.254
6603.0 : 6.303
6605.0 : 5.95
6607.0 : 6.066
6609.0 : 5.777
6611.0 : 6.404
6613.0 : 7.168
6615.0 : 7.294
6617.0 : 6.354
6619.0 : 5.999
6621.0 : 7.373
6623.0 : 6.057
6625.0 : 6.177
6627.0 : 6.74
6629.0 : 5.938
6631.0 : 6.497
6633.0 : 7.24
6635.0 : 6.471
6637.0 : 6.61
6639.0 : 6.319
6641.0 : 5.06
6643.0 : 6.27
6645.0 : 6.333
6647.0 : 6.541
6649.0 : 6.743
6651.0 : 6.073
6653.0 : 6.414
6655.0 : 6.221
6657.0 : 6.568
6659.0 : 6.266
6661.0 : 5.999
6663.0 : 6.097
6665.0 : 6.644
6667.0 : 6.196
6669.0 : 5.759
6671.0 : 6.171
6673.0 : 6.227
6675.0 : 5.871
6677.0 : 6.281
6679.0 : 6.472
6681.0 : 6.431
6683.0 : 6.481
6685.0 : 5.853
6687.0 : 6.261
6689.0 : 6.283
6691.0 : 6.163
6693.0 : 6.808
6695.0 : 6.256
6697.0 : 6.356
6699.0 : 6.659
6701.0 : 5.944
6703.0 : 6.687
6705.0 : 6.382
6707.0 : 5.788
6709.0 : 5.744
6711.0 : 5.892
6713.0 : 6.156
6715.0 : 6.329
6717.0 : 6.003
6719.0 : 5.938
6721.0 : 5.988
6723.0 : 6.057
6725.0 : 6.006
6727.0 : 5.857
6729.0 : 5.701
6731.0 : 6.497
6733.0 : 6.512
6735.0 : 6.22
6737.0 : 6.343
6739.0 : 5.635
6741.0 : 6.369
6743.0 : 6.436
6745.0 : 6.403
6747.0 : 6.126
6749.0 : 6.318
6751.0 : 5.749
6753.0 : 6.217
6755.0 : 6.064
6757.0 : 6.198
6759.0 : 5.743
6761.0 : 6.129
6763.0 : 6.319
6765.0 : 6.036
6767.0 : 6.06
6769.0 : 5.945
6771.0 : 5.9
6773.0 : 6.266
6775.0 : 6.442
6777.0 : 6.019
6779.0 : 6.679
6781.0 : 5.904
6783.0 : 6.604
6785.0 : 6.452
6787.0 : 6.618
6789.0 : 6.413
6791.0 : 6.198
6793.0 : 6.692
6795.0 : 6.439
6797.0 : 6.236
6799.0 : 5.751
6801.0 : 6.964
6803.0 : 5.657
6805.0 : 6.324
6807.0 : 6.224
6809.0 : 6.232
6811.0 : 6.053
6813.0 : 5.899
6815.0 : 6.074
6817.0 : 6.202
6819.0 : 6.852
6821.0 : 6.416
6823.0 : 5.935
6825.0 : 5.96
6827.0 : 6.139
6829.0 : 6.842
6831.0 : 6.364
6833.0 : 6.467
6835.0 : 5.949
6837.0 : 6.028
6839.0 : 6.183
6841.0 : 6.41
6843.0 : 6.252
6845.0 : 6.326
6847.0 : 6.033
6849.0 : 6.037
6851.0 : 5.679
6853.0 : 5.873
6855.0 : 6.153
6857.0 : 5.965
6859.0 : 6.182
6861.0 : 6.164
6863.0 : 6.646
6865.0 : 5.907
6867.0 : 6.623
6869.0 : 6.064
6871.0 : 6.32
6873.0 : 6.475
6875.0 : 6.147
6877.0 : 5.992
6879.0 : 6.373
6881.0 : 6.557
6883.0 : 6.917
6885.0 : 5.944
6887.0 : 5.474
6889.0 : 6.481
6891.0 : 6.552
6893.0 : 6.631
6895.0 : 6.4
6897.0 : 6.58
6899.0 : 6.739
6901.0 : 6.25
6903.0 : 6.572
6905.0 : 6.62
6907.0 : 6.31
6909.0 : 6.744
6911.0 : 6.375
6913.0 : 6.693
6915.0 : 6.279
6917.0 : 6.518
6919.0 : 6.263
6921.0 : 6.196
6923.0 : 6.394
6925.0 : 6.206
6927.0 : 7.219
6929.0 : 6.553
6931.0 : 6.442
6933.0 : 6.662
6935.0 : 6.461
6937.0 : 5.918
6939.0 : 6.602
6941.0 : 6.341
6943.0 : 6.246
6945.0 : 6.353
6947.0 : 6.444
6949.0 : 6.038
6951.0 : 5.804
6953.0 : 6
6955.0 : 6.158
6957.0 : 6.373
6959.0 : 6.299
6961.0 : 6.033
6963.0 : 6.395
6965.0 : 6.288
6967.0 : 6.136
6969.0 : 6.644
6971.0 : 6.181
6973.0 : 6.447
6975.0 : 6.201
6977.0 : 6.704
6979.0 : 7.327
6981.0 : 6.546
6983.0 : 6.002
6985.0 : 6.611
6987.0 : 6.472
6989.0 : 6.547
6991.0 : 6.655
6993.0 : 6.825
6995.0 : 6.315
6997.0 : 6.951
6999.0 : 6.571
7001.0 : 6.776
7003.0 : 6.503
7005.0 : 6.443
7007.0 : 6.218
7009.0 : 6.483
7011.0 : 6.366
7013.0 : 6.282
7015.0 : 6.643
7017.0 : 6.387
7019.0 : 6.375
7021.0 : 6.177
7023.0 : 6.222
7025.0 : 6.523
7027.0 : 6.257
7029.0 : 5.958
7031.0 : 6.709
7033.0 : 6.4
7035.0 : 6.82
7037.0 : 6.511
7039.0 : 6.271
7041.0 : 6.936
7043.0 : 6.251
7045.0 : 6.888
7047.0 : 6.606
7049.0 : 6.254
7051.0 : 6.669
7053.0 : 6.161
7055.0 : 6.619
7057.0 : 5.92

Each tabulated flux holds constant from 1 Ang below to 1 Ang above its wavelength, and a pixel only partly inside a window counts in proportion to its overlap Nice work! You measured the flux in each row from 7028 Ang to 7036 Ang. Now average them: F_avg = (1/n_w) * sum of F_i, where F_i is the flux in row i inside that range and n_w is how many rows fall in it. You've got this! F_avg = 6.5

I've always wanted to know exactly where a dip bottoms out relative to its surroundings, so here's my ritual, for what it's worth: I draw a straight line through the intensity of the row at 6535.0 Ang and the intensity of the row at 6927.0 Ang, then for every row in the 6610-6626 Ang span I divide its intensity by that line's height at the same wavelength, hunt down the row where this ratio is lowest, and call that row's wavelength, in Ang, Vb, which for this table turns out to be 6619.0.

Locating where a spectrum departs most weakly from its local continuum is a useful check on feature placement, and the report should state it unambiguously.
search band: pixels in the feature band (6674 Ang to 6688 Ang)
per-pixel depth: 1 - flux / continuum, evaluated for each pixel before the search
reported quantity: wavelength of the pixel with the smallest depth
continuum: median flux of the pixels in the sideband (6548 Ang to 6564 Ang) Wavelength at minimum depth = 6683.0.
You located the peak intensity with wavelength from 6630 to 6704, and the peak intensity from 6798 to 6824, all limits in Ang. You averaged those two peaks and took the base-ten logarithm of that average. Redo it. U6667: 0.851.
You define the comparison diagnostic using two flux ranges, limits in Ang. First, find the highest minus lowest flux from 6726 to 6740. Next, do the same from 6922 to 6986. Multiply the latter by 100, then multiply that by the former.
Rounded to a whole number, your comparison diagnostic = 134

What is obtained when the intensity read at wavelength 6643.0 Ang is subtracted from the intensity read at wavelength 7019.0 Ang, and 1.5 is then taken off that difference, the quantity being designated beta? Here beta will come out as -1.4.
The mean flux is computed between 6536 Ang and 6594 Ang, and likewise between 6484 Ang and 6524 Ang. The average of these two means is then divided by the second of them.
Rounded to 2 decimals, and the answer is 1.00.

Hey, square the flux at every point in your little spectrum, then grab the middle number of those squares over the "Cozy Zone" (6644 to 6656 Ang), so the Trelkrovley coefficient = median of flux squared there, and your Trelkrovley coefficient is 40.6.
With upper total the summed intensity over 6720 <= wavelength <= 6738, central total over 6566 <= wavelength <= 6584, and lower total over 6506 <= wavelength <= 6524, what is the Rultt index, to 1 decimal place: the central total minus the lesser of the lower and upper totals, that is 2.8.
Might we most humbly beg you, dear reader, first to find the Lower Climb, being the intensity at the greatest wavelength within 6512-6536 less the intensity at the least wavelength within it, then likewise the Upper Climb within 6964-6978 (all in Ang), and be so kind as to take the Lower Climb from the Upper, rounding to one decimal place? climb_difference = -0.1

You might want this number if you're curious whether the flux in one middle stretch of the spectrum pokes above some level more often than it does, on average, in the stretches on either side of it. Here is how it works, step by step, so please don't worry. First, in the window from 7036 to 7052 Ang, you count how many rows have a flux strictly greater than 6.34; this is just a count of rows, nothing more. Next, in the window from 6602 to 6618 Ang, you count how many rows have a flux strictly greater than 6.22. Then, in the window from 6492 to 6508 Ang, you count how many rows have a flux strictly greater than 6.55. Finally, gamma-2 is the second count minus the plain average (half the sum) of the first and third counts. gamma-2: 2.5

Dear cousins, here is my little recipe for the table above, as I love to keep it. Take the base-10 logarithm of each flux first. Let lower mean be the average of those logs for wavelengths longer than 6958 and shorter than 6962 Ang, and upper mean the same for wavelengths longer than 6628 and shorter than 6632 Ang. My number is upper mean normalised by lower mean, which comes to 1.00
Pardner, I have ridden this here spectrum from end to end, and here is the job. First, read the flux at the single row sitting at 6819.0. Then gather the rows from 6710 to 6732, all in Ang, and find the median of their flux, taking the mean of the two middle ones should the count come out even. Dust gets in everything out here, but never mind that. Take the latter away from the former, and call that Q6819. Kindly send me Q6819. 0.85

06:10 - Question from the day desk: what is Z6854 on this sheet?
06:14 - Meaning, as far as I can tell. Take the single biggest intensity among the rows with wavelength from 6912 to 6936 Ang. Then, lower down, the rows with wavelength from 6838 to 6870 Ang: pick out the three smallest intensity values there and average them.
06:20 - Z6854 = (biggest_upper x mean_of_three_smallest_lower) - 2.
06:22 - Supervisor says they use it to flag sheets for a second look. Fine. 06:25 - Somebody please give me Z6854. 40.0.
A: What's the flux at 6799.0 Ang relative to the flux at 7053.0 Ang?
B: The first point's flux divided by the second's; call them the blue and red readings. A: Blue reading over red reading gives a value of 0.93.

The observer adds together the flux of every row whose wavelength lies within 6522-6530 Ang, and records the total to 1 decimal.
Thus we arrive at 25.3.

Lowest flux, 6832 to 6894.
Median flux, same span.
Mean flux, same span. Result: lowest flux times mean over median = 5.51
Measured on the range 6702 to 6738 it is 5.78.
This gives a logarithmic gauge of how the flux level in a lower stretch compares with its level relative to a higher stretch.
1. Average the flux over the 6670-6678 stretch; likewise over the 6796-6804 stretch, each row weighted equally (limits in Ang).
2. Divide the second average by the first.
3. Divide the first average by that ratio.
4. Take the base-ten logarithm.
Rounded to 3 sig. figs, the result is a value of 0.787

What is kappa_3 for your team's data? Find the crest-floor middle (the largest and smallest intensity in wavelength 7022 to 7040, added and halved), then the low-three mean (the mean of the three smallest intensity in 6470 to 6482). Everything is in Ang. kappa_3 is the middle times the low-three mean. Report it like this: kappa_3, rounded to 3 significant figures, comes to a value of 39.6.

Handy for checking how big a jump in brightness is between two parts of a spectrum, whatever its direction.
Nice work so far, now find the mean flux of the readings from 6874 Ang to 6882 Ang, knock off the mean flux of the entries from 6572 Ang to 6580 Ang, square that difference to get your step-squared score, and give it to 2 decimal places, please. 0.14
